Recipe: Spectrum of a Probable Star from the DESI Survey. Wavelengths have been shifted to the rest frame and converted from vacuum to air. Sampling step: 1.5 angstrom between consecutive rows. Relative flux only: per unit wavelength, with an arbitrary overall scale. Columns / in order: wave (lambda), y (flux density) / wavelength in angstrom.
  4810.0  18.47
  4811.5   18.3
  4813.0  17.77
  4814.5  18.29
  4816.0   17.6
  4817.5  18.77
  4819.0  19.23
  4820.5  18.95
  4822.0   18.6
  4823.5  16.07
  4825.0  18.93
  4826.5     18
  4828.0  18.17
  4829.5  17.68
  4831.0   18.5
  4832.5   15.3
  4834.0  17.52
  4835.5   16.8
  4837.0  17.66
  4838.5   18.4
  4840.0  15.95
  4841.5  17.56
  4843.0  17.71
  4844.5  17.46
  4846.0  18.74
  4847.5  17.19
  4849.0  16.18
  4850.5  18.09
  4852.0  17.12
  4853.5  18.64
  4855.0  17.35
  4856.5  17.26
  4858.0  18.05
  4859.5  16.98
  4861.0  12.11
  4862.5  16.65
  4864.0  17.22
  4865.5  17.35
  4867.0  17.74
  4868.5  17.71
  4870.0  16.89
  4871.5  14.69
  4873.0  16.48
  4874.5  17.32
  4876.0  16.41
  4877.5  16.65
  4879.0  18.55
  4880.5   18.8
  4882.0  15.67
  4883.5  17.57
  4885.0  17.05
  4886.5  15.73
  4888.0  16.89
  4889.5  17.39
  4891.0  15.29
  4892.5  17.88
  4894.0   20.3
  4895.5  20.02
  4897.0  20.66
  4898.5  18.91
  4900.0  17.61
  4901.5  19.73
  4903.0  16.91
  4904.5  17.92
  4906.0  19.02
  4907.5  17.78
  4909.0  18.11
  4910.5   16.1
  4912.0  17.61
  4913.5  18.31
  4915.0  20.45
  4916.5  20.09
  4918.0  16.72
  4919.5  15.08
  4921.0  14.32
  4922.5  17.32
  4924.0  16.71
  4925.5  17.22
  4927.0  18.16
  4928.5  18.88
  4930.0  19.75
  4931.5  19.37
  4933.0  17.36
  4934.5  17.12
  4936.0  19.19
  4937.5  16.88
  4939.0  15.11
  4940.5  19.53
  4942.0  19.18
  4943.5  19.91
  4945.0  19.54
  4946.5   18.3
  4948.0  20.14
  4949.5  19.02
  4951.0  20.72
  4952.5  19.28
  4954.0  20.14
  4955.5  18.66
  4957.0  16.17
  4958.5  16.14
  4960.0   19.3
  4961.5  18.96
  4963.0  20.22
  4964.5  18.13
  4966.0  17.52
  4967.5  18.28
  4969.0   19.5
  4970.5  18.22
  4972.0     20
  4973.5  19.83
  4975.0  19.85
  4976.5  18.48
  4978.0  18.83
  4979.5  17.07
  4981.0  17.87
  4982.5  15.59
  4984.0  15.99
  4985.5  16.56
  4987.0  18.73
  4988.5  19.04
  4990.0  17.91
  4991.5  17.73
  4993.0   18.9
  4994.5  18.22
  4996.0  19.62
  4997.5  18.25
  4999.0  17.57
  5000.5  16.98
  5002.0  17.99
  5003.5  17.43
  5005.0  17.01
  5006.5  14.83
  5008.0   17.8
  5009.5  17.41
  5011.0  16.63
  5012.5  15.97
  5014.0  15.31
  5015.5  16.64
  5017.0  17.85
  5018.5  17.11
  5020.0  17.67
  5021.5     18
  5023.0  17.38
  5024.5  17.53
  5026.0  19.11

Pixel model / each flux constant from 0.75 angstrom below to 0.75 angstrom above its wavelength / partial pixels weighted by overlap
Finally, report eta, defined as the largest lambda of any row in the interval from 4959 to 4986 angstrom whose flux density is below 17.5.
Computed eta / 4985.5 angstrom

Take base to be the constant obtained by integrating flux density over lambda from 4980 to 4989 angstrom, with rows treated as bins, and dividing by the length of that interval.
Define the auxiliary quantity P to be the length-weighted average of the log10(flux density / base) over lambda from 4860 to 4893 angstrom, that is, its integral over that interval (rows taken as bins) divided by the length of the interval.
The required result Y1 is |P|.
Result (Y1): 0.015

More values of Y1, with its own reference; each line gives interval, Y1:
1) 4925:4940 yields 0.016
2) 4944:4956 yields 0.053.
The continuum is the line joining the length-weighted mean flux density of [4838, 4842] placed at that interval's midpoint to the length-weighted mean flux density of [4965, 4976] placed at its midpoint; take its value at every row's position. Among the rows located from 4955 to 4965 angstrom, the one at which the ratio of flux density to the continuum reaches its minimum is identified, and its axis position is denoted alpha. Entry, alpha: 4958.5 angstrom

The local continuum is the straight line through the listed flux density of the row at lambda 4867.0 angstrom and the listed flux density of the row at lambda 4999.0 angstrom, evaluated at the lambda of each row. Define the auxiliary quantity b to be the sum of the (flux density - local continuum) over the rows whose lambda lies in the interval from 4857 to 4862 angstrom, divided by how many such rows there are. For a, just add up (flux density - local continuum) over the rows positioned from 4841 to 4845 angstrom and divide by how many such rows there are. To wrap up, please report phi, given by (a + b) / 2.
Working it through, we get -1.1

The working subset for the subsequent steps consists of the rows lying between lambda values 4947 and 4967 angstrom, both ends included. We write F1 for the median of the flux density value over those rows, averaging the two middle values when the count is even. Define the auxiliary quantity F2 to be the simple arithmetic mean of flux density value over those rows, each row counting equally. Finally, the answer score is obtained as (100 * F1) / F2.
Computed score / 101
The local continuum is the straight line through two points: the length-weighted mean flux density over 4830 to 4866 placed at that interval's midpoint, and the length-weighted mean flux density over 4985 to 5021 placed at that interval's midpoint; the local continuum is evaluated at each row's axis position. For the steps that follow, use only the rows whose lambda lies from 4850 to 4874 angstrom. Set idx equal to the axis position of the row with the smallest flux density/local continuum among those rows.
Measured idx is 4861.0 angstrom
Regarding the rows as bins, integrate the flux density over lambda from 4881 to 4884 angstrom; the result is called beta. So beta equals 50.2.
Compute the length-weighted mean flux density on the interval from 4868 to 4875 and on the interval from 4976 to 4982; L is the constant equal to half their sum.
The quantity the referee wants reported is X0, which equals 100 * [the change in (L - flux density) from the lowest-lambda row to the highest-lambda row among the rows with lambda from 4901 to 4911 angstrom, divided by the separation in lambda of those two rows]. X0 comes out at 40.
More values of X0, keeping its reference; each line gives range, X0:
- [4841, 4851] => -6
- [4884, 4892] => 29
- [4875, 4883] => 12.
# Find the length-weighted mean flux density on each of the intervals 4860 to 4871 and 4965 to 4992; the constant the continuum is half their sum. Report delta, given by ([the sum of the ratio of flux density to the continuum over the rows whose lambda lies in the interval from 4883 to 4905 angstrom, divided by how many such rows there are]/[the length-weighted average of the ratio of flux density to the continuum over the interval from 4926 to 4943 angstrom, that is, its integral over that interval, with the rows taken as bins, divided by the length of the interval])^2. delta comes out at 0.97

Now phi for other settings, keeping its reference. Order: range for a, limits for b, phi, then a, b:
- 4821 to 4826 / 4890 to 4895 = 0.1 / 0.1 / 0.1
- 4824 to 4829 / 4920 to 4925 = -0.5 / 0.6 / -1.6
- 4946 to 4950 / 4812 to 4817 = 0.8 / 1.5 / 0.1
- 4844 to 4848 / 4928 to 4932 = 0.9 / 0.0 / 1.7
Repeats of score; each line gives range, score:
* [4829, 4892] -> 101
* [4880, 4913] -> 99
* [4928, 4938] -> 103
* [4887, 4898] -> 97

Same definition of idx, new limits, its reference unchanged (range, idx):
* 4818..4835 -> 4832.5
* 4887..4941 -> 4921.0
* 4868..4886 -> 4871.5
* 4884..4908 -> 4891.0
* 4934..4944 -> 4939.0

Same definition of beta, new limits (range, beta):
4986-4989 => 56.0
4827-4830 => 53.9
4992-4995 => 55.6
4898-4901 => 55.0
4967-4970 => 56.7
